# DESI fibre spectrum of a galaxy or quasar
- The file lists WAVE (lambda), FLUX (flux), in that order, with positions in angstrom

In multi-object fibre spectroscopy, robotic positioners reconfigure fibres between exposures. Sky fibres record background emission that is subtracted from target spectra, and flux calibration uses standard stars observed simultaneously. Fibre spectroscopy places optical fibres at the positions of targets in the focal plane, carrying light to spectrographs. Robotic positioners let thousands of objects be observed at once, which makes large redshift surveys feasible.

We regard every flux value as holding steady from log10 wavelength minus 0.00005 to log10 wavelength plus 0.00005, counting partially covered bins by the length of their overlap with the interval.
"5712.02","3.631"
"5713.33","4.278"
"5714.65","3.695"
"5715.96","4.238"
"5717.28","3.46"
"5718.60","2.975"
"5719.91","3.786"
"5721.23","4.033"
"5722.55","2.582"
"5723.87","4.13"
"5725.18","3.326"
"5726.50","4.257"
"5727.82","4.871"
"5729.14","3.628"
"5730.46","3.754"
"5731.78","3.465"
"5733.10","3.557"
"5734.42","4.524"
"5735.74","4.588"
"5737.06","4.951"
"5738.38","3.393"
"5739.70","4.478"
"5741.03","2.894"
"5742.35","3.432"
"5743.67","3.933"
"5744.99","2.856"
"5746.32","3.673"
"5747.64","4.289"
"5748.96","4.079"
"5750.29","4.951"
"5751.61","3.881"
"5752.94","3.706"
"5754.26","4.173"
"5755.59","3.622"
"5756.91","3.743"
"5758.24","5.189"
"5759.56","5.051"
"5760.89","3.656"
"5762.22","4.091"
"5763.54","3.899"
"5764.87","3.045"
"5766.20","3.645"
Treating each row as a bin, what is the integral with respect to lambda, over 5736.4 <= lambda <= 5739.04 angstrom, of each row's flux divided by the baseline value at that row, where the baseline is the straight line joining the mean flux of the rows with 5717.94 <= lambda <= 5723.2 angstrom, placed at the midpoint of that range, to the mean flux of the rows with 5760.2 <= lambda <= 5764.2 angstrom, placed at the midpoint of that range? 3.1 angstrom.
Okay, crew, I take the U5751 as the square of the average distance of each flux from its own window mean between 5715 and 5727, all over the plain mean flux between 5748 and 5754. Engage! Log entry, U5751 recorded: 0.059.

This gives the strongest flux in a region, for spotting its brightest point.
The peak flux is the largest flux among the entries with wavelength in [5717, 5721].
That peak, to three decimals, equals 3.786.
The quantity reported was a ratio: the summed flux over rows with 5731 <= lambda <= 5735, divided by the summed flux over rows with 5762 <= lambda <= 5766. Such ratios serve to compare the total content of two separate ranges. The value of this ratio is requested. 1.05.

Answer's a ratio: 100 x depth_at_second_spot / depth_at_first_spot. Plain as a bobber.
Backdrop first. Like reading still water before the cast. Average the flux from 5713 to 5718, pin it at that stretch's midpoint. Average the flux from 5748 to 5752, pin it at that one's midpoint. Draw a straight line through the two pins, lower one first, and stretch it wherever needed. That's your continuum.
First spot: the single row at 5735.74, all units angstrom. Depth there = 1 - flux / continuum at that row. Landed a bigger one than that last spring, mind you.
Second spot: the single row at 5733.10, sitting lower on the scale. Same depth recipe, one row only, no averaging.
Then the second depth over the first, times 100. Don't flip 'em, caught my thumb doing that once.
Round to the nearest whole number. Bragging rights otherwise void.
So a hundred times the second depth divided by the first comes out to -126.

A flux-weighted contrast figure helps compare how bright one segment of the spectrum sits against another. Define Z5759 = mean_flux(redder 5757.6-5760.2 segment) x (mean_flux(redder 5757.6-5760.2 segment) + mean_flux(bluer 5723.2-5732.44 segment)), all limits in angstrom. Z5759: 46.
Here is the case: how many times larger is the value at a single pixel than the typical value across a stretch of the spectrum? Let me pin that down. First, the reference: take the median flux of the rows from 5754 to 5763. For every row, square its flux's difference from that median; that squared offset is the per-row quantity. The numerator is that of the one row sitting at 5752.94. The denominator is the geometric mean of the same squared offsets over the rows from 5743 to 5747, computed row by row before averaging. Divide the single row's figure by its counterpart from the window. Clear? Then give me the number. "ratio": 0.8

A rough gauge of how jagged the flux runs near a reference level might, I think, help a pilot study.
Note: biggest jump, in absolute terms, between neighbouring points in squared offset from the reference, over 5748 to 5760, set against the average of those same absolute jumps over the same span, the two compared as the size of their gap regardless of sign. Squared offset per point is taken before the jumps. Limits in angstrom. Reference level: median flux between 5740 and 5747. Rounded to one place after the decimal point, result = 1.9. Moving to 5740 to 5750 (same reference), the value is 0.4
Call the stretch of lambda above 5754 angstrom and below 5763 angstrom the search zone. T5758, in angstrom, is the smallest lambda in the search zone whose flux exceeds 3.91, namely 5754.26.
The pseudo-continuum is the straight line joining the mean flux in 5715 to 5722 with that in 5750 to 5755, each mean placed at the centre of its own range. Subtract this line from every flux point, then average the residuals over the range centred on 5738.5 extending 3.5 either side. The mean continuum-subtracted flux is 0.1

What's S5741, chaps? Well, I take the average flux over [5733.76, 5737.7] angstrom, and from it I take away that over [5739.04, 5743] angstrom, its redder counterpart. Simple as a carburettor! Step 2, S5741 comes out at 1.1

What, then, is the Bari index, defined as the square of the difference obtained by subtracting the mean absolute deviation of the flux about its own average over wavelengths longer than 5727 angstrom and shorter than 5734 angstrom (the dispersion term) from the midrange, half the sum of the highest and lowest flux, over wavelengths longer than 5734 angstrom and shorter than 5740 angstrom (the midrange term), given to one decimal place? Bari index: 14.2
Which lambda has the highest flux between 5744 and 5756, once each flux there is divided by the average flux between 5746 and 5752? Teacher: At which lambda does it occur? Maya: 5750.29 angstrom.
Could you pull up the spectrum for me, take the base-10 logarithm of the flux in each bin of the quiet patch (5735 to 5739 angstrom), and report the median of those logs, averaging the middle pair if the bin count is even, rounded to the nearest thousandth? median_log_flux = 0.662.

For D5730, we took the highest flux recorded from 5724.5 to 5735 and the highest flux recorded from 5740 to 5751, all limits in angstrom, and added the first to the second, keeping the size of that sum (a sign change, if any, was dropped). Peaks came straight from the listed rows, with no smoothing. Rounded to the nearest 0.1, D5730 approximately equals 9.8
